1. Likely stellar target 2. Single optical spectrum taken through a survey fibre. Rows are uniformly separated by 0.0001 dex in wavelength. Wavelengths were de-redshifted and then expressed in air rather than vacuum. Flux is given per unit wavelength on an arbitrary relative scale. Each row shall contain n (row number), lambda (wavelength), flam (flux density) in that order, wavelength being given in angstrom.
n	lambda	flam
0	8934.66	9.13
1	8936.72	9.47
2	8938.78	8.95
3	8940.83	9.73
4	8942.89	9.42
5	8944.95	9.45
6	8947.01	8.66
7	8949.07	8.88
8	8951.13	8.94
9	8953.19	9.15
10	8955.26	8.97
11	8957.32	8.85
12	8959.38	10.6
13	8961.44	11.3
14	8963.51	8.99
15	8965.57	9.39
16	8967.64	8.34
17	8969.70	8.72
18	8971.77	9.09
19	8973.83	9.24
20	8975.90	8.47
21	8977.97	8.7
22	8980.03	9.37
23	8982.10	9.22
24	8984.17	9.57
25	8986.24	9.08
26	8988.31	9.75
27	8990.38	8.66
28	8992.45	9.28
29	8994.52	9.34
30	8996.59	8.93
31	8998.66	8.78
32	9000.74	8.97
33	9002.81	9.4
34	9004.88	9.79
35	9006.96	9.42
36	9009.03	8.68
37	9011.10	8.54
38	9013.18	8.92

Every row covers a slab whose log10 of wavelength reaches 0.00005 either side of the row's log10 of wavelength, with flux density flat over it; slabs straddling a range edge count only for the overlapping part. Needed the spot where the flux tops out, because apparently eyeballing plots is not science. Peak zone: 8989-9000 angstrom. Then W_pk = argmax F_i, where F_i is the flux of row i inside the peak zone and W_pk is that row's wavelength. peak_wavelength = 8994.52 angstrom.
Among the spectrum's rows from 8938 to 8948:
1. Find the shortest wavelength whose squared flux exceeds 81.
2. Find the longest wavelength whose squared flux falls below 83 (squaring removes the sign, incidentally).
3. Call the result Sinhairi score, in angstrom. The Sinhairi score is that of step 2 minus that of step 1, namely 6.2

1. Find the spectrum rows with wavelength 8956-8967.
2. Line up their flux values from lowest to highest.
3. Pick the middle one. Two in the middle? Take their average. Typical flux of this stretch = 9.39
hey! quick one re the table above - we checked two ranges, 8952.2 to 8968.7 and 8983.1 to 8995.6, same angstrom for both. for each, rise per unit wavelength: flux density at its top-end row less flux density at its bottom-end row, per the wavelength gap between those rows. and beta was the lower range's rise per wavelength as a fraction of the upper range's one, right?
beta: 2.5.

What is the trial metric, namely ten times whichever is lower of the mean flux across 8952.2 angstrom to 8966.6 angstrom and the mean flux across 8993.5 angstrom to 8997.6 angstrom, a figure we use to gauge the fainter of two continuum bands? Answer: 91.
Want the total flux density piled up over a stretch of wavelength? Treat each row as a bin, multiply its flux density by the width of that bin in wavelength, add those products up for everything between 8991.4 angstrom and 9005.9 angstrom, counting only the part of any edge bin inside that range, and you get 134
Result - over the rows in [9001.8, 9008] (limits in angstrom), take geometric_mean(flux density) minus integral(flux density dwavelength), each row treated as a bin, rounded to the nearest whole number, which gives -50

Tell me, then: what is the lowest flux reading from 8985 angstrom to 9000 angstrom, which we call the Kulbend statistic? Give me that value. 8.66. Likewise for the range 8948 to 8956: 8.88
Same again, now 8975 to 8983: 8.47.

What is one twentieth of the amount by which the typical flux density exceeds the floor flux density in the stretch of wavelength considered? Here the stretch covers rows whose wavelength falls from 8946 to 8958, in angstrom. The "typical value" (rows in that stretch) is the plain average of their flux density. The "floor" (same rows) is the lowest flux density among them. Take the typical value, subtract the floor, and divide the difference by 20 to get 0.012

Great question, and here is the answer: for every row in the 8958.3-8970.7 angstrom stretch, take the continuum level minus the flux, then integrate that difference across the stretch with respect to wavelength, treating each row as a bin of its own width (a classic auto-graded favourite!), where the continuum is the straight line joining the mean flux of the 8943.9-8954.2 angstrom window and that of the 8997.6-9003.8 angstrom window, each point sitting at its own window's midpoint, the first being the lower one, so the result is -6.6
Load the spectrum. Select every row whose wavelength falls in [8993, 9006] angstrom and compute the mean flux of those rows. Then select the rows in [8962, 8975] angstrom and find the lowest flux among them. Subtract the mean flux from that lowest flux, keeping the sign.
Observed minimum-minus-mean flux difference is -0.86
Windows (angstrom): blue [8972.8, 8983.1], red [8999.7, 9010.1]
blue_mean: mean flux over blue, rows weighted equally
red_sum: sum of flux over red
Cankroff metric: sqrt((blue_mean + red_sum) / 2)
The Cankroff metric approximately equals 5.26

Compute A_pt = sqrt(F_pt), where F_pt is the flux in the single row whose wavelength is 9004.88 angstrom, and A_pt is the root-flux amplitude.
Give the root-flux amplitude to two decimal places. 3.13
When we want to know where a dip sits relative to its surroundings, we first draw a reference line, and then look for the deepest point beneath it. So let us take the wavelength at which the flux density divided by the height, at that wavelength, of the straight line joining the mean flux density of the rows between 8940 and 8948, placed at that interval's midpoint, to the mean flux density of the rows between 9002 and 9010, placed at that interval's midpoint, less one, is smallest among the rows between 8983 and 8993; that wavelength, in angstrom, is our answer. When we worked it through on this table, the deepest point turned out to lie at 8990.38 angstrom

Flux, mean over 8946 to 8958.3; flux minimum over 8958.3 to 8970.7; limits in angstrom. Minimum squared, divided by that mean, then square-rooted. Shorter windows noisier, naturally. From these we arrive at 2.79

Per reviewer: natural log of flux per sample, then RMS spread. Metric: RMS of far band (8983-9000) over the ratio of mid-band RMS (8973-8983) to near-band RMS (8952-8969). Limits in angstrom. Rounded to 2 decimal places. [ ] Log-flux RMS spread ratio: 2.26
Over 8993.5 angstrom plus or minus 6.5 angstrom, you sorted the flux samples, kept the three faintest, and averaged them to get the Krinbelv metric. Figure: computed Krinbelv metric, 8.79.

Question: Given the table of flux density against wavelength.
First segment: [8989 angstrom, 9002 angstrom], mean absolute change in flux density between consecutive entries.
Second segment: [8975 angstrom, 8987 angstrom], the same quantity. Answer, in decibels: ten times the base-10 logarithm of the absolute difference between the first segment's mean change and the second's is -10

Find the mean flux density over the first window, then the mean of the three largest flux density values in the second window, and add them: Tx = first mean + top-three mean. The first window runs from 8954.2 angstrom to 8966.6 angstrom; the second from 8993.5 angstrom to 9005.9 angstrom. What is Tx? 19.2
